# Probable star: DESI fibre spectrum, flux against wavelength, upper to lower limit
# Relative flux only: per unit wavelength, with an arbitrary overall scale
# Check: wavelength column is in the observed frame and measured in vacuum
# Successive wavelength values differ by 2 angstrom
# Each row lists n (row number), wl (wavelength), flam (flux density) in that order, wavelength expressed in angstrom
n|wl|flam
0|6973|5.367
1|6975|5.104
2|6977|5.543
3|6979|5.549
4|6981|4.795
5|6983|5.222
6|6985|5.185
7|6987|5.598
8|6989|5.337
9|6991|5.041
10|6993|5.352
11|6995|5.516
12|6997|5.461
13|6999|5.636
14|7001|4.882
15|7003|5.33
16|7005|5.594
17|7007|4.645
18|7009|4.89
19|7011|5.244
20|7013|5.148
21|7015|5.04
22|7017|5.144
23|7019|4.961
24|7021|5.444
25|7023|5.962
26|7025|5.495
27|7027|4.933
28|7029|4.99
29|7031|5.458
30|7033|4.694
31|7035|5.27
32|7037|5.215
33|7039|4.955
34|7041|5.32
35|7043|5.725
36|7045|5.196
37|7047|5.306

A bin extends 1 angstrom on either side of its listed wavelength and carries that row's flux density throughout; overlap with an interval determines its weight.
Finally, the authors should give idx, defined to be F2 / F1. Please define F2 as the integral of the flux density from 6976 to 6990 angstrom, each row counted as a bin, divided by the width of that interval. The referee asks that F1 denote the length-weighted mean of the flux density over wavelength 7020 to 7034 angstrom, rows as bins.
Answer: 1.01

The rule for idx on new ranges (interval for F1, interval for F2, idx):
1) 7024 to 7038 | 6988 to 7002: 1.03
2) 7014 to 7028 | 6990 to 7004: 1.01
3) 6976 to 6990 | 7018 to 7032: 1.00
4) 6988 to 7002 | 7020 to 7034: 0.99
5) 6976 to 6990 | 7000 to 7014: 0.96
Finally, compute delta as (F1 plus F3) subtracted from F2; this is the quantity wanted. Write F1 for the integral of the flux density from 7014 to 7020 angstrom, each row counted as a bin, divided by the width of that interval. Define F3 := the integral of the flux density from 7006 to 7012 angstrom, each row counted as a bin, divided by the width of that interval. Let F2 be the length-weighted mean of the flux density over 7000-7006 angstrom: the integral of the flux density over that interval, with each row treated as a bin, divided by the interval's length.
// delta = -4.71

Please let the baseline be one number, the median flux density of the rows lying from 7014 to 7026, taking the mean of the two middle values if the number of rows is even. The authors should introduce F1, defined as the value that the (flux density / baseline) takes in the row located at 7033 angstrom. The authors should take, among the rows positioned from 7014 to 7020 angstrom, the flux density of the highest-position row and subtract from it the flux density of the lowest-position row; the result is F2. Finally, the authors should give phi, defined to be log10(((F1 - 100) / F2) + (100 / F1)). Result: 3.1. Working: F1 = 0.89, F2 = -0.08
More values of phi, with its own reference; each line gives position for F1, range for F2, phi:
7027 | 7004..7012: 2.6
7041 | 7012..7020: 2.8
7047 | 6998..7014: 2.5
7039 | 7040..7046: 3.0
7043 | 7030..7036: 2.8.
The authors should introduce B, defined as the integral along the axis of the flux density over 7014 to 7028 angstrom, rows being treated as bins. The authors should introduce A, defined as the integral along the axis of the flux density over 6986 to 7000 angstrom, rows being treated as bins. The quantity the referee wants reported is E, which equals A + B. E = 150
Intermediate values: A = 75.9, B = 74.0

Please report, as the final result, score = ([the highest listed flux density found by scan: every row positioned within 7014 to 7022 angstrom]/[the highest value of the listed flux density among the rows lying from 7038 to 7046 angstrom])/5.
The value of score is 0.190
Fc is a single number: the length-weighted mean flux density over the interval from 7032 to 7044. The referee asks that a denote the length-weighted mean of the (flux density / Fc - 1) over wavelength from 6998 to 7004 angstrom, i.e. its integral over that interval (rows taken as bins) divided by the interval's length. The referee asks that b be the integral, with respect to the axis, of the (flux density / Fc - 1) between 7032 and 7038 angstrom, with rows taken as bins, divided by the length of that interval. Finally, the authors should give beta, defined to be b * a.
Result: -0.0004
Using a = 0.017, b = -0.03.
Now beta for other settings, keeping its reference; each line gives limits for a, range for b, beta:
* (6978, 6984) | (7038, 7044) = 0.0000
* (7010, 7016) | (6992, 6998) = -0.0005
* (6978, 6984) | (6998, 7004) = 0.0000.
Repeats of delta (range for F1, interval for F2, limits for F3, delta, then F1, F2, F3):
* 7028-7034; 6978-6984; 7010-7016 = -5.00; 5.05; 5.19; 5.14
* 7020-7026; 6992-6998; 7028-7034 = -5.24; 5.63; 5.44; 5.05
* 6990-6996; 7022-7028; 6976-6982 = -5.14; 5.30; 5.46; 5.30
